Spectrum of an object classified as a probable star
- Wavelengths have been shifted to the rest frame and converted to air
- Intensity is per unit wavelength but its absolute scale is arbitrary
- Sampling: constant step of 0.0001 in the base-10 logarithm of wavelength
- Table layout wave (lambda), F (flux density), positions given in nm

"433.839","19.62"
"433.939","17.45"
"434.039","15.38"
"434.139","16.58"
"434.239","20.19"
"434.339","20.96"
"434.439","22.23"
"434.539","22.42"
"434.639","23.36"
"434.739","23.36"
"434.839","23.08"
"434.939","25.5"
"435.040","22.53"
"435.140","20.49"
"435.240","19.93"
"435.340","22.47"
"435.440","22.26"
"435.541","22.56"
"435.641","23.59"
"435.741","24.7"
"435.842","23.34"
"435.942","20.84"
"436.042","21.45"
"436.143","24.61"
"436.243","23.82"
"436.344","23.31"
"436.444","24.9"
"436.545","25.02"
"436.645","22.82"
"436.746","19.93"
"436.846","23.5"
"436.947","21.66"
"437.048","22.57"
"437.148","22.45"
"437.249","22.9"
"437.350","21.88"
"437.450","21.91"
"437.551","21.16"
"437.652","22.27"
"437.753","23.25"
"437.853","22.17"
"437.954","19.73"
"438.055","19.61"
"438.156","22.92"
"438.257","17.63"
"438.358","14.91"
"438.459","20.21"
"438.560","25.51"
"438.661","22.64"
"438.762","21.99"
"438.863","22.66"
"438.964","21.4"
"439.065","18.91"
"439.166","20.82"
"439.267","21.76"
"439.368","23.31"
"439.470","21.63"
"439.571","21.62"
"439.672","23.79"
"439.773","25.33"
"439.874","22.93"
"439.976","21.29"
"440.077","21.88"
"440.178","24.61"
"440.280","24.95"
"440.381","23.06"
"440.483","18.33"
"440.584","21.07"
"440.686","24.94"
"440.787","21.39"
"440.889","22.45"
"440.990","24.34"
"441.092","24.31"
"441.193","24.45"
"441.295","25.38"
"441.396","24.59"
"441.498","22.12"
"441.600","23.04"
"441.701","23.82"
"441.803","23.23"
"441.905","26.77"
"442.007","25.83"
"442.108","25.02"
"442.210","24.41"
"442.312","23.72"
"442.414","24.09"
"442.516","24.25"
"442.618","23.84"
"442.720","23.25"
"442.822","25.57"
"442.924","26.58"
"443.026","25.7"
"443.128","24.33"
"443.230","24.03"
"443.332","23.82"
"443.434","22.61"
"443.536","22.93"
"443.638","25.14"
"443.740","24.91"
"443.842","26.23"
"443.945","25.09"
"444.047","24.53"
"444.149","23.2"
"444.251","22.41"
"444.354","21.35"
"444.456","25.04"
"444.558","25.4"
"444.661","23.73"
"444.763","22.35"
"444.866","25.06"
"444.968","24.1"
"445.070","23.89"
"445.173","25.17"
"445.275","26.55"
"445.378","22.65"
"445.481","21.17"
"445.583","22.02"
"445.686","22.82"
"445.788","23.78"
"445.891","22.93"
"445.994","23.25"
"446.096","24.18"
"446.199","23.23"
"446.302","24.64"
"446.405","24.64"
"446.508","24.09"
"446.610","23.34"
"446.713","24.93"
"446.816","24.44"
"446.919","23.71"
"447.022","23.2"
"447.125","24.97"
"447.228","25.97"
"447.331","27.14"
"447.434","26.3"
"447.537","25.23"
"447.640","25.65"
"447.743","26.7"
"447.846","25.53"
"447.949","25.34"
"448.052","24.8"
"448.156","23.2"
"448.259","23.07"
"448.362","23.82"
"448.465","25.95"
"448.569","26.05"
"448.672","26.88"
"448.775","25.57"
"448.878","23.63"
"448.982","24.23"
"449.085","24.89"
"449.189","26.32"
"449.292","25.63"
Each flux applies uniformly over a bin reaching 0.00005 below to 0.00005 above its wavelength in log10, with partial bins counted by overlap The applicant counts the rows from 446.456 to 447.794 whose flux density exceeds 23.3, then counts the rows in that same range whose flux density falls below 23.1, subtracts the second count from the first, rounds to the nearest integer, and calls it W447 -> 12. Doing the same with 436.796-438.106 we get -10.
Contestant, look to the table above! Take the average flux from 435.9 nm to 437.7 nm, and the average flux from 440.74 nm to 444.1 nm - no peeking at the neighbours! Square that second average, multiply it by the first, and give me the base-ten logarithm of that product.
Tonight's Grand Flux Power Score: 4.13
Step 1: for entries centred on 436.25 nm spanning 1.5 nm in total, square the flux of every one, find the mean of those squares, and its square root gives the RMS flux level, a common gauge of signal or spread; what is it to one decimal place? 23.1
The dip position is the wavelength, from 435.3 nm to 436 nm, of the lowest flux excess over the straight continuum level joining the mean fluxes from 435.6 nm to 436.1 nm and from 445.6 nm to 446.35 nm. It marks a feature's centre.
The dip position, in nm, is 435.942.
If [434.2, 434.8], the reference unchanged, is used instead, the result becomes 434.239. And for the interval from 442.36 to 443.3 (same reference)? 442.720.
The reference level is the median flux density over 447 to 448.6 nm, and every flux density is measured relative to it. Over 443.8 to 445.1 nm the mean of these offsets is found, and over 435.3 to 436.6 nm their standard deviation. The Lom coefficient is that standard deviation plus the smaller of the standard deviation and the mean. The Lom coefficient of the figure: -0.1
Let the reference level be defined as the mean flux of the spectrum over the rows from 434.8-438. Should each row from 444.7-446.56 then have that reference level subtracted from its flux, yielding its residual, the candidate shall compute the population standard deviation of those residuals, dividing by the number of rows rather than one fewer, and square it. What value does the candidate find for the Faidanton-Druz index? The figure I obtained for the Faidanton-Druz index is 1.58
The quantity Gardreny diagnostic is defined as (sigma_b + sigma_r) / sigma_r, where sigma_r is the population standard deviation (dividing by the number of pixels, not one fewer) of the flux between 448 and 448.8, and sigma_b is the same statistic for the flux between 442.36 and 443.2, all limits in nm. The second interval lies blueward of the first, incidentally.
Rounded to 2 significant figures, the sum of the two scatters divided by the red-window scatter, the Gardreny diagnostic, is 1.8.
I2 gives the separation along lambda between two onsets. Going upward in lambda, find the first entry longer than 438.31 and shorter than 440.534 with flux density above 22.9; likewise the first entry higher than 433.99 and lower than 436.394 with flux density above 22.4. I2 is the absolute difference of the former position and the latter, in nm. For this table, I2 4.02 nm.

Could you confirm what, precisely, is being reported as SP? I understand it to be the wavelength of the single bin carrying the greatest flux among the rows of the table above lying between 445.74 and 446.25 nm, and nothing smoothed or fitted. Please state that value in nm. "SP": 446.096 nm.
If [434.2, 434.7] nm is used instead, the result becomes 434.639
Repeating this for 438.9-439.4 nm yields 439.368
